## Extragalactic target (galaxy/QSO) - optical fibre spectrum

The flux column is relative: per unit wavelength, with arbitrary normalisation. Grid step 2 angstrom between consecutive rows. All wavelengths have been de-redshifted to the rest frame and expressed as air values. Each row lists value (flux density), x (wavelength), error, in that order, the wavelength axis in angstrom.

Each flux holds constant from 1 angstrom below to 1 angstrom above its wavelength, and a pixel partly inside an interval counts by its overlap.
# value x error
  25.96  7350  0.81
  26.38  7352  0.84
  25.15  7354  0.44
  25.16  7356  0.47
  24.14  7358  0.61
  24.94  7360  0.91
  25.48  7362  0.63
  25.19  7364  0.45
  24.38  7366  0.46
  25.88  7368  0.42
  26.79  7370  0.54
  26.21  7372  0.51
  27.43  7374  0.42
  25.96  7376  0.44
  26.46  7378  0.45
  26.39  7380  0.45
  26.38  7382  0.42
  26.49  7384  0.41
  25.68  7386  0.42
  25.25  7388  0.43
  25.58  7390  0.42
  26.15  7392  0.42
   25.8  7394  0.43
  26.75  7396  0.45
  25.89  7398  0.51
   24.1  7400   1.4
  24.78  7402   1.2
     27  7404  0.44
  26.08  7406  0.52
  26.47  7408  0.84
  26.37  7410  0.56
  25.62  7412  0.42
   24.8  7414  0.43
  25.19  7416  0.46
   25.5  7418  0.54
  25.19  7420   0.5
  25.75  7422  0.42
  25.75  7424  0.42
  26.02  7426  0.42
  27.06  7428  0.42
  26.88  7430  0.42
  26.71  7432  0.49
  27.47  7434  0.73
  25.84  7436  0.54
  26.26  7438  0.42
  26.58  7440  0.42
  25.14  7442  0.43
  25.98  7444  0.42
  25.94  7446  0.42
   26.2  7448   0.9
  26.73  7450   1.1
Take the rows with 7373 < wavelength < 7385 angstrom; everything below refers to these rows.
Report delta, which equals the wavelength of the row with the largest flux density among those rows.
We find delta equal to 7374 angstrom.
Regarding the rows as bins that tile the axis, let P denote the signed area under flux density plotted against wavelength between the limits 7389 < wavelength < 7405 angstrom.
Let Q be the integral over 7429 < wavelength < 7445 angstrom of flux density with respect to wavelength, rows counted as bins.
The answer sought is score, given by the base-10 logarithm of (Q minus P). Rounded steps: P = 412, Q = 422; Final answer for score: 0.98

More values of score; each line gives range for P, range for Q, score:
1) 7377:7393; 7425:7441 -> 0.95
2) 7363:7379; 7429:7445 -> 0.71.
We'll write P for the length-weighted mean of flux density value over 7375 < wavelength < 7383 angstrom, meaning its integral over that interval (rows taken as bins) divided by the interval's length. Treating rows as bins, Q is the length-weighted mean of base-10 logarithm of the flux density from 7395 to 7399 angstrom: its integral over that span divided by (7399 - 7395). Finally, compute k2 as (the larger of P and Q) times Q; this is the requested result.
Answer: 37.3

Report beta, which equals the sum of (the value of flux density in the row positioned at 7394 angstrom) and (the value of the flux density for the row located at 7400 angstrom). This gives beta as 49.9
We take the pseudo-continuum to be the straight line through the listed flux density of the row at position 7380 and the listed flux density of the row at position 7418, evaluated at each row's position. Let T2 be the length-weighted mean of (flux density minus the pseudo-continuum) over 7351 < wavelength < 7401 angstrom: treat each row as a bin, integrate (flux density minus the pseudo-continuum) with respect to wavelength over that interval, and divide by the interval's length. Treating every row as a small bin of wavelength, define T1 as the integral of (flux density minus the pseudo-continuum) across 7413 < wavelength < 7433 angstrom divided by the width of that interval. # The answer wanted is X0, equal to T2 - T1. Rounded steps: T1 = 0.5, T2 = -0.7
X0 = -1.2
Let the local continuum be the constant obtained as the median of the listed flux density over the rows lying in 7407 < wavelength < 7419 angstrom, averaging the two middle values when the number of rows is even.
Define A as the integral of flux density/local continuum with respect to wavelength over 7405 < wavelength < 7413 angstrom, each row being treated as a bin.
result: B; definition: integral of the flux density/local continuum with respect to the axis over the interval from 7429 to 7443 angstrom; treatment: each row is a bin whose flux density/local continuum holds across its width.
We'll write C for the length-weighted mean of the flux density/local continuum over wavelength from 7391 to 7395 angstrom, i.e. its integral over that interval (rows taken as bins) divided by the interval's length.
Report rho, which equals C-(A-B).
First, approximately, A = 8.2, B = 14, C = 1.016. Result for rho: 7.3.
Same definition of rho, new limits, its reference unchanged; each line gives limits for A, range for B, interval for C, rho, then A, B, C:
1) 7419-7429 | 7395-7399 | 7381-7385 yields -5.0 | 10.2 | 4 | 1.034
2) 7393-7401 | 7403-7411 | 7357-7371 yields 1.3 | 8.0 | 8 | 0.988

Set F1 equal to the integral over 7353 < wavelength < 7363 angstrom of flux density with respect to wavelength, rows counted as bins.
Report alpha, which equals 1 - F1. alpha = -249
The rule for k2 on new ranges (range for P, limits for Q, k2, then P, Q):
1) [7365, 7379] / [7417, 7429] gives 37.0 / 26.16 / 1.413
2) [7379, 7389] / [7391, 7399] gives 36.9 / 26.04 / 1.417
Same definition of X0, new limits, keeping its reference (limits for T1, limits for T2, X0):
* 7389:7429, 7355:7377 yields -1.2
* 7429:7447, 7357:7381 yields -2.2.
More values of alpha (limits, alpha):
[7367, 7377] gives -264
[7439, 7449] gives -259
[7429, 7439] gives -265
